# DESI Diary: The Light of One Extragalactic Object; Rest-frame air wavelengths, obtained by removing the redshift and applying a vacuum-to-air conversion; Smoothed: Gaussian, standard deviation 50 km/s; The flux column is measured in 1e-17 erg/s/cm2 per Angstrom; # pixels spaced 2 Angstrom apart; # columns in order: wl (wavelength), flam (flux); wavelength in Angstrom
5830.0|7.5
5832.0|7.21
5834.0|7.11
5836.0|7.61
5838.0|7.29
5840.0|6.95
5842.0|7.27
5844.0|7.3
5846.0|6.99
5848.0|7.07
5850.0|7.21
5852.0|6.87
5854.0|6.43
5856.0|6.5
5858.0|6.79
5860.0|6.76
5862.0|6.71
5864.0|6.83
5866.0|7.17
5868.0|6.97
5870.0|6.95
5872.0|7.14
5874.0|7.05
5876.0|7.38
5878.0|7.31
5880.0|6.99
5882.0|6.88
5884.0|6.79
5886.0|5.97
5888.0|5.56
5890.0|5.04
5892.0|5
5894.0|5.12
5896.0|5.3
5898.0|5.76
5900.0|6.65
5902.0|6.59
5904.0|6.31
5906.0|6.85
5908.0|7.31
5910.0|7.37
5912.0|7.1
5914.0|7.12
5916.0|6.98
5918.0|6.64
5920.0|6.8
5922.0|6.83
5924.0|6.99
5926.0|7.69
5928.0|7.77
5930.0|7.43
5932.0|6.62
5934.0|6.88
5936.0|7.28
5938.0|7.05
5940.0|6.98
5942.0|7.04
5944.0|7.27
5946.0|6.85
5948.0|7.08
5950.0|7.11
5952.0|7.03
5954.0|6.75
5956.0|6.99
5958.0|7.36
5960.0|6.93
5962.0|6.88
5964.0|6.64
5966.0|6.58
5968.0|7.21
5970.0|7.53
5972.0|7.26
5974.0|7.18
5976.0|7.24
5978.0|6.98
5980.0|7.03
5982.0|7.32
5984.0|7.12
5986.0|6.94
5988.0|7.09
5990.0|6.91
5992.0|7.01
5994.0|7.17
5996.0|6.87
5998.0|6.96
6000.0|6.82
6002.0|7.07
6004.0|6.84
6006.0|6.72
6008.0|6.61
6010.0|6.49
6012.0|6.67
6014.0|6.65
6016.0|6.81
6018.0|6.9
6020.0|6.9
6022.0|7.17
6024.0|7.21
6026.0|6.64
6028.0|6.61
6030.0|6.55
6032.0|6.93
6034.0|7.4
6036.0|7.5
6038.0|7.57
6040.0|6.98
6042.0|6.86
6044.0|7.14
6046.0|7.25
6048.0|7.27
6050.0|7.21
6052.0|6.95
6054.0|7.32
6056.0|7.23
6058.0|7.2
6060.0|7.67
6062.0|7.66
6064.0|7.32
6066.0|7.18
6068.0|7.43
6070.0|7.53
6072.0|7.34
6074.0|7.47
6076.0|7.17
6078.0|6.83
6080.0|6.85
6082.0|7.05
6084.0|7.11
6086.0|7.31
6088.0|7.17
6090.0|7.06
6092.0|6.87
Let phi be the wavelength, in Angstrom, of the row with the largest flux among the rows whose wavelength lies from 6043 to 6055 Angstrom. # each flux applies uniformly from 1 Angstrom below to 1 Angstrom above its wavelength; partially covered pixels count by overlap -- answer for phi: 6054.0 Angstrom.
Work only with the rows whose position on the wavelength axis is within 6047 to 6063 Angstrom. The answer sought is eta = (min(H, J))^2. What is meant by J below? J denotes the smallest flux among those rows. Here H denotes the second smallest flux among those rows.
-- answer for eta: 48.3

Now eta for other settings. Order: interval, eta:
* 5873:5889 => 30.9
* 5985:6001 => 46.5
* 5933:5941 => 47.3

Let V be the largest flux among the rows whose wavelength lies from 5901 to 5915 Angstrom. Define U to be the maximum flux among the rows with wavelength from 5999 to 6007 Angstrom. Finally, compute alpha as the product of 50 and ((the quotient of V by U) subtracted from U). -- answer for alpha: 301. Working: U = 7.07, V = 7.37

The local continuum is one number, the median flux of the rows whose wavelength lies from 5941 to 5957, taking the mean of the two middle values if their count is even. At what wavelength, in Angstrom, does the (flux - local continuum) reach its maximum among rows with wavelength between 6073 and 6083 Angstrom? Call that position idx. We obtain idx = 6074.0 Angstrom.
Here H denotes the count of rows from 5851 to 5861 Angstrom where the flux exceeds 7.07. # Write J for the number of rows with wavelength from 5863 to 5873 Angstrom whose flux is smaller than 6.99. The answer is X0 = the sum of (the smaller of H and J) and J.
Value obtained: 3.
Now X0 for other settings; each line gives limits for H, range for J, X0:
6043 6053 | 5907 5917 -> 2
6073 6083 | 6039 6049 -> 4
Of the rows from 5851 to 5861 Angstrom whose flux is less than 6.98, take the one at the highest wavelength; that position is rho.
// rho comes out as 5860.0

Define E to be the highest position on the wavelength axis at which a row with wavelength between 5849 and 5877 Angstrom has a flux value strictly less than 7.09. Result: 5874.0 Angstrom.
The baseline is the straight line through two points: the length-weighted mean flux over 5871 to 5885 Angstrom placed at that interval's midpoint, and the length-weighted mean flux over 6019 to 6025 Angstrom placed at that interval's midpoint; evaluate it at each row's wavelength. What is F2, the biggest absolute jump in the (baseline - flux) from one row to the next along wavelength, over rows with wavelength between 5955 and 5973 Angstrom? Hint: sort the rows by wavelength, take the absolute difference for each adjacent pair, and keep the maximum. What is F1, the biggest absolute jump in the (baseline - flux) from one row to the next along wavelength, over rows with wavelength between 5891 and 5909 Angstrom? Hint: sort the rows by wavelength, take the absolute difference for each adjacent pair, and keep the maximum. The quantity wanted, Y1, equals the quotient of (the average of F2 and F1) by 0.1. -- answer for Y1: 7.6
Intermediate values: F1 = 0.89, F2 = 0.63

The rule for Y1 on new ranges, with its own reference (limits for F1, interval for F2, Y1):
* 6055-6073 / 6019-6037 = 5.2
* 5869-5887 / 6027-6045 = 7.1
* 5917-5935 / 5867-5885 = 5.7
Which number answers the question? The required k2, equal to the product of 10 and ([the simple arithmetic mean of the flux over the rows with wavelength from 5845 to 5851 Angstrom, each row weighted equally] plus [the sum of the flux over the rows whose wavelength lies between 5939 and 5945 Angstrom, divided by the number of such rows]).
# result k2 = 142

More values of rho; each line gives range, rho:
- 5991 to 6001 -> 6000.0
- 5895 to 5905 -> 5904.0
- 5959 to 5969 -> 5966.0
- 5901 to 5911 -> 5906.0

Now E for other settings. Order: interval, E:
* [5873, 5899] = 5898.0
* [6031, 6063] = 6052.0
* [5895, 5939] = 5938.0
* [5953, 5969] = 5966.0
